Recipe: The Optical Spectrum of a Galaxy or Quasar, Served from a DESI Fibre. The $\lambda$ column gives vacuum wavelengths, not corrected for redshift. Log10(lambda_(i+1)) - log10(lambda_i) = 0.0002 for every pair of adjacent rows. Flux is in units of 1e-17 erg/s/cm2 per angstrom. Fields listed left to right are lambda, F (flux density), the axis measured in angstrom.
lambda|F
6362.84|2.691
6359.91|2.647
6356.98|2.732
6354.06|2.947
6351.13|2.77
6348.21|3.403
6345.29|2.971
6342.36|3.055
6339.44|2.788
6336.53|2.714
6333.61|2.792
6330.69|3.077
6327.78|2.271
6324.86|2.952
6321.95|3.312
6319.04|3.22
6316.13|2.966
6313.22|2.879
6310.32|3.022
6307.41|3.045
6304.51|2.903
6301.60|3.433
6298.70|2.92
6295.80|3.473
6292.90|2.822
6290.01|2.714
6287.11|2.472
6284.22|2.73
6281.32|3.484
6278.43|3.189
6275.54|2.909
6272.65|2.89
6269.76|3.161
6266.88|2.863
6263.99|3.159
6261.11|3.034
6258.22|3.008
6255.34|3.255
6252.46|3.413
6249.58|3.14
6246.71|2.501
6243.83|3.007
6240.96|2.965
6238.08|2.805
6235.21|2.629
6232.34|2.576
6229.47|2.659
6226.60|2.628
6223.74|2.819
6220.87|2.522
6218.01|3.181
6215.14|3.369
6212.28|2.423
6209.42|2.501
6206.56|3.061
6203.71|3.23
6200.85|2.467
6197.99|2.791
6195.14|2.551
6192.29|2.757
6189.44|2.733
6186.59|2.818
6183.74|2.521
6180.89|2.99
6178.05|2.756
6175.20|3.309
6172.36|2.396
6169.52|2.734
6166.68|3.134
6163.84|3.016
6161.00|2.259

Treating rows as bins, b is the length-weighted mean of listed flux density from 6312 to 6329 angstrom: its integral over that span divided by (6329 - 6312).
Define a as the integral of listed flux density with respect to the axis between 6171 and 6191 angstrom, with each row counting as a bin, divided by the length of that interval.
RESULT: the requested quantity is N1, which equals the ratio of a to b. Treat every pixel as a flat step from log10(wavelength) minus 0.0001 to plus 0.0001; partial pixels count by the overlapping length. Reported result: 0.95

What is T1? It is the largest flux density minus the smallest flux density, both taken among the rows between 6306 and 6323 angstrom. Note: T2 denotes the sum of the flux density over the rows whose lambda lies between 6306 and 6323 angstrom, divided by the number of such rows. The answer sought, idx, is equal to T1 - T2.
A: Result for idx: -2.64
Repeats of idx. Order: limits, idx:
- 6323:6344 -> -2.00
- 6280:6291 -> -1.84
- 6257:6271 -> -2.75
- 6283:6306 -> -1.93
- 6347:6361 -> -2.14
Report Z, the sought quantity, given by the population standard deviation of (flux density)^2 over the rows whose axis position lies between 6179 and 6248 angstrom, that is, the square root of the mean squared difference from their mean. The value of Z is 1.5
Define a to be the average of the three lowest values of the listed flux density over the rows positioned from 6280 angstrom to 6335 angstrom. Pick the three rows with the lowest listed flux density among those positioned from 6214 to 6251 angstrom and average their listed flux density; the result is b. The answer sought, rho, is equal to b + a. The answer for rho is 5.02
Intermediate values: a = 2.49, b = 2.53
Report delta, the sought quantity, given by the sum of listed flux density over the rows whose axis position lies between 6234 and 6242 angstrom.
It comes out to 8.4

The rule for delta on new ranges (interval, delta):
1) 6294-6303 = 9.8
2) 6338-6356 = 17.9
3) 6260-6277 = 18.0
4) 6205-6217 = 11.4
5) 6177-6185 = 8.3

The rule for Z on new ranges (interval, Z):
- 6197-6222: 2.0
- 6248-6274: 1.0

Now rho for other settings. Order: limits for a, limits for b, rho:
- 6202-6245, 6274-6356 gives 4.97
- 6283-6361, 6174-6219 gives 4.93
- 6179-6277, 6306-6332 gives 5.16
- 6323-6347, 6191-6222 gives 5.05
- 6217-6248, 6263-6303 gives 5.17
